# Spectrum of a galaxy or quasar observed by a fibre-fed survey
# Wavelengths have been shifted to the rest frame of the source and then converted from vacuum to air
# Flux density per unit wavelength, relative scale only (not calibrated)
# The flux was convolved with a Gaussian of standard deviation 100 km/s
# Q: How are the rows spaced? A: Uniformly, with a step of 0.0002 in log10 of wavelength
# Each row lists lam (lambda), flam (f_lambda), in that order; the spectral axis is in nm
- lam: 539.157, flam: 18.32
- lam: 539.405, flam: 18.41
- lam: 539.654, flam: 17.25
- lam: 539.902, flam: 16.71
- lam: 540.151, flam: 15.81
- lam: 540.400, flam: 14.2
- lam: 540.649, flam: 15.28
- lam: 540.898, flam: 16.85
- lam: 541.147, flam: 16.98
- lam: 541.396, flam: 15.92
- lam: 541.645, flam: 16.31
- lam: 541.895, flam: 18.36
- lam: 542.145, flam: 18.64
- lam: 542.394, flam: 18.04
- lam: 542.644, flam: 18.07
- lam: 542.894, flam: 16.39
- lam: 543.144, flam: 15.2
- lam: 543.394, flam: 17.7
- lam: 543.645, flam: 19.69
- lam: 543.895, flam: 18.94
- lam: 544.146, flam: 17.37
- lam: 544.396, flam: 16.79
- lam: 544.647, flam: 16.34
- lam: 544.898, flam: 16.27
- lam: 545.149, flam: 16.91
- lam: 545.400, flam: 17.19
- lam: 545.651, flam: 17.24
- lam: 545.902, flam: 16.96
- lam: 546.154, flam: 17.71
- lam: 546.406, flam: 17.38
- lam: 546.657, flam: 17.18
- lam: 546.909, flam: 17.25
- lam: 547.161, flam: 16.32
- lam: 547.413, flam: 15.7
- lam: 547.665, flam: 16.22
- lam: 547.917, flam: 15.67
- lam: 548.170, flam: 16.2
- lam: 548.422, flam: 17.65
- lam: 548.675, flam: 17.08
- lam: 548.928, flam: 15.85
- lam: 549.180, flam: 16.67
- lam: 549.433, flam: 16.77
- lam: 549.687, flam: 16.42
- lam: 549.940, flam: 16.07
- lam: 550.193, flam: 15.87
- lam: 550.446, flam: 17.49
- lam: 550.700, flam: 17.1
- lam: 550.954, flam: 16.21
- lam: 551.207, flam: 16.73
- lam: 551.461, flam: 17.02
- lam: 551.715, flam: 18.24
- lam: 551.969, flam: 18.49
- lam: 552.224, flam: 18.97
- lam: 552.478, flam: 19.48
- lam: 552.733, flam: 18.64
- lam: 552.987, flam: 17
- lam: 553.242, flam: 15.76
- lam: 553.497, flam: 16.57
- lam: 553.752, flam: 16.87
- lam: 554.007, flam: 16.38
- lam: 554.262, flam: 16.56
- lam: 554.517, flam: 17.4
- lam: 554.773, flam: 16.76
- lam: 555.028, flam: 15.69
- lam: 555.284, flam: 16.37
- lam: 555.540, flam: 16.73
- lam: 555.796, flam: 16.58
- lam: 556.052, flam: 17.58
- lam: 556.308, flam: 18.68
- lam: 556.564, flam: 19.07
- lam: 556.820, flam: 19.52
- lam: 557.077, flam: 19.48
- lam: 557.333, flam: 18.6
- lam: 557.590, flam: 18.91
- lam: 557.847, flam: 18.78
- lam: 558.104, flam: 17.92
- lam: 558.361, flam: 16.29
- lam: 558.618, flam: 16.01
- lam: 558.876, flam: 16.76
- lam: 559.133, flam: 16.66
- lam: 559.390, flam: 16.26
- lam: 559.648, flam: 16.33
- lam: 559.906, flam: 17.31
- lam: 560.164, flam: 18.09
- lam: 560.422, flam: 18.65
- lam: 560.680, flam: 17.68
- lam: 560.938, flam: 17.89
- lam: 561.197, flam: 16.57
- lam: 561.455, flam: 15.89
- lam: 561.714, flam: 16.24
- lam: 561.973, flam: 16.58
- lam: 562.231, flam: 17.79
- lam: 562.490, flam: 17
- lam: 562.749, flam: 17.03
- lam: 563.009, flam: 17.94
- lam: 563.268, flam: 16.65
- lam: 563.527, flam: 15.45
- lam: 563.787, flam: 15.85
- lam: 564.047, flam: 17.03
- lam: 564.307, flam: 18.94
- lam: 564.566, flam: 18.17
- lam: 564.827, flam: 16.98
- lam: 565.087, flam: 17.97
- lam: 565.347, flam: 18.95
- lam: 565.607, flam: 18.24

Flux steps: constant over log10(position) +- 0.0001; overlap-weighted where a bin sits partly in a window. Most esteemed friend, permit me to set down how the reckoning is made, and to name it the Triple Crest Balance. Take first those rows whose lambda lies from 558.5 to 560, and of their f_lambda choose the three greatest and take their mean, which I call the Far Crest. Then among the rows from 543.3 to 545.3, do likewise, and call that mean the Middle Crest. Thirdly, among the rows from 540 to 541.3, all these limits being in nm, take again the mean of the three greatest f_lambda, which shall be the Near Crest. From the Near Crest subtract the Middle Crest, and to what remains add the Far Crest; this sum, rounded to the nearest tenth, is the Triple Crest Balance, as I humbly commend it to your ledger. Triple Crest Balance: 14.7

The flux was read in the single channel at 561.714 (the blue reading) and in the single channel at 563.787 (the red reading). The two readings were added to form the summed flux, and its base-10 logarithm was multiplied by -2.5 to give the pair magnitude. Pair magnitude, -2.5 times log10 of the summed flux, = -3.77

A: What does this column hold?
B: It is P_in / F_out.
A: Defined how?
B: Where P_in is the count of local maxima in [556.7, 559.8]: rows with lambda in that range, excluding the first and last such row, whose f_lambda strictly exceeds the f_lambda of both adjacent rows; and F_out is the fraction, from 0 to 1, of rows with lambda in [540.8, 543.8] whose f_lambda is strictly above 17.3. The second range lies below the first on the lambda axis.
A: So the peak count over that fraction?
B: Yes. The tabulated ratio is 4.0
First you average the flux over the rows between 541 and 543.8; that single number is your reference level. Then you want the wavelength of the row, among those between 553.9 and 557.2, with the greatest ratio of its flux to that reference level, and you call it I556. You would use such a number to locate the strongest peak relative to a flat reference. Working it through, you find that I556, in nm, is 556.820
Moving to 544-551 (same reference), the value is 546.154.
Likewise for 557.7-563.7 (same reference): 557.847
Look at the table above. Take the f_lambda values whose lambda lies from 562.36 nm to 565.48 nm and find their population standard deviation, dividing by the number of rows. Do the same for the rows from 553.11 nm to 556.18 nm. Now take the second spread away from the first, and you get 0.52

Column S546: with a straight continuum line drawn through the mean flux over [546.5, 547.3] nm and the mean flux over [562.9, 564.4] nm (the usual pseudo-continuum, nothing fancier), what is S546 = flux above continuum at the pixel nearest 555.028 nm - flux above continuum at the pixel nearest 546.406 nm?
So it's -1.7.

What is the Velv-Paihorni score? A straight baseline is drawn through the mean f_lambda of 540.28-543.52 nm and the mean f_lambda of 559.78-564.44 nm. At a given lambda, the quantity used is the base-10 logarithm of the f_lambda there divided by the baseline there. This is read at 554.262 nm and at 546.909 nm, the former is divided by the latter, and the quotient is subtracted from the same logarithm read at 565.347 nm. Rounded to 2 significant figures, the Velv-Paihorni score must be 1.2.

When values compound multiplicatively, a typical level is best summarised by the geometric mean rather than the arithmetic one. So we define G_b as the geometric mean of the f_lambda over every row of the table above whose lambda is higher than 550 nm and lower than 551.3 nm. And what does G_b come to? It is 16.7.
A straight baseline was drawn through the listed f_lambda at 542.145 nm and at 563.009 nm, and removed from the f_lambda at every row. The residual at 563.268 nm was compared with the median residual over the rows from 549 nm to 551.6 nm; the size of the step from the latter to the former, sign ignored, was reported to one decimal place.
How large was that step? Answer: 0.4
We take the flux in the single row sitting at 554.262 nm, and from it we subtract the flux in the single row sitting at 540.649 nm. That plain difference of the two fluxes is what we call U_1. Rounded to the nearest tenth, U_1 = 1.3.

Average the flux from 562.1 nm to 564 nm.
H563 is 16.8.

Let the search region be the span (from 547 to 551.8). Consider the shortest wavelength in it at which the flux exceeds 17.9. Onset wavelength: 551.715 nm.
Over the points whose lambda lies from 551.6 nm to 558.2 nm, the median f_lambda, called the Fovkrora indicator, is 17.75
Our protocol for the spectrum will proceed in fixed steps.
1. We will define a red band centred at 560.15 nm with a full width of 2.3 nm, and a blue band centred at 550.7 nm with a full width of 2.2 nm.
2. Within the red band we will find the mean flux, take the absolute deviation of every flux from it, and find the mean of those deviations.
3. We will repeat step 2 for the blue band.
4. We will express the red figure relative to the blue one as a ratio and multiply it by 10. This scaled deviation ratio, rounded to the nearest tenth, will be 12.2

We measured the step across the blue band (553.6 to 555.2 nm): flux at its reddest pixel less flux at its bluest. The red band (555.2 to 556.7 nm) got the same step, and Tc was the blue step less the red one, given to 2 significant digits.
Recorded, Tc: -3.9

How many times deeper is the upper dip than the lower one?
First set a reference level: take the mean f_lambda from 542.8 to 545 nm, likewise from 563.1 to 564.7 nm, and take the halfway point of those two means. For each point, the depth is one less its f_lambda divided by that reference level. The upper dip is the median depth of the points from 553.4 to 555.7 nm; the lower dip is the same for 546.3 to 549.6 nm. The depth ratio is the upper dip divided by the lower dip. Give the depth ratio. 1.2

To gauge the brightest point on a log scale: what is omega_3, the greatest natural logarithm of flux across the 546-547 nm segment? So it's 2.87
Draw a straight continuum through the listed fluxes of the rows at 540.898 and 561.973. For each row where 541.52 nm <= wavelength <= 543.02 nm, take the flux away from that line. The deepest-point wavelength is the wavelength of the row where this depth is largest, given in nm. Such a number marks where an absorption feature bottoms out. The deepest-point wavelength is 541.645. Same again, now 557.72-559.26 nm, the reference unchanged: 558.618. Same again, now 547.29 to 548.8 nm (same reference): 547.917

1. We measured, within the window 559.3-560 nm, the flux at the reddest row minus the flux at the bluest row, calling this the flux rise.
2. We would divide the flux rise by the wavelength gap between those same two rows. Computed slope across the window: 2.0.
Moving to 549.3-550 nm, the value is -1.4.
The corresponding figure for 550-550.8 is 2.4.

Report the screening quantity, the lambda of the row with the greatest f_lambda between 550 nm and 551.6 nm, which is 550.446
